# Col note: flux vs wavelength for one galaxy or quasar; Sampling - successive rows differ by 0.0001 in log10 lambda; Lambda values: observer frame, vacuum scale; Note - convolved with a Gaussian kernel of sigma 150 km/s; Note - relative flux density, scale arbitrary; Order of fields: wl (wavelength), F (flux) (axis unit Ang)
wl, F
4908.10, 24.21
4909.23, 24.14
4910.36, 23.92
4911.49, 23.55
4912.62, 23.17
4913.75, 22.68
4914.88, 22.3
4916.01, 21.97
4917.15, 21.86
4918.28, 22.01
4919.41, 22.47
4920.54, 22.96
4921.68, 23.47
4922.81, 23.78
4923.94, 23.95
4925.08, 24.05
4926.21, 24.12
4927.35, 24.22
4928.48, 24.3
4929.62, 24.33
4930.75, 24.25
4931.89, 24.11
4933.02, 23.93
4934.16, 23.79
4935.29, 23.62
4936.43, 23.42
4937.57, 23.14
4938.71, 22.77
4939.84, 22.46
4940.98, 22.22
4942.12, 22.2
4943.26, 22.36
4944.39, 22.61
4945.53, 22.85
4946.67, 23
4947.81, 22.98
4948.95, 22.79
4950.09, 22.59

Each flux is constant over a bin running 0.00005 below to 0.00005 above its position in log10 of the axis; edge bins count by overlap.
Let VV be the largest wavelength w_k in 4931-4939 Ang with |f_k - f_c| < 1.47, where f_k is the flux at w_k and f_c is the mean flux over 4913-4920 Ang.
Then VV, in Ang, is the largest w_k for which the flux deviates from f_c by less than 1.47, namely 4938.71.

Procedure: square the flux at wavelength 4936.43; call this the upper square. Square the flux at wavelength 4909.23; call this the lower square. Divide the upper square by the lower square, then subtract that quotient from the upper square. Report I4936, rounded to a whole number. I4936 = 548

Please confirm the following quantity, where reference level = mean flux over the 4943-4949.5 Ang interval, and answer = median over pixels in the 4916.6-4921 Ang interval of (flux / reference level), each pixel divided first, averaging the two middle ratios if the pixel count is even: 0.98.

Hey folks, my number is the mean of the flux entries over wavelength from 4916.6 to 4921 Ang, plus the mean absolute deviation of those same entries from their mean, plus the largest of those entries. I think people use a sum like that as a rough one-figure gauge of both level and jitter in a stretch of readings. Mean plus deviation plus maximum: 45.7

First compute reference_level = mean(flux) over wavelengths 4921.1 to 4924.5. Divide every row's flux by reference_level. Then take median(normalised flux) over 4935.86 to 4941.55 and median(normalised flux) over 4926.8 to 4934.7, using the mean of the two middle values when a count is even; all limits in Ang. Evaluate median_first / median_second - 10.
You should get -9.06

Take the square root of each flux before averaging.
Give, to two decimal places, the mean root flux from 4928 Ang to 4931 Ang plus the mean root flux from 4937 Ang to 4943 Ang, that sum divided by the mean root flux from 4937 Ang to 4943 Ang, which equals 2.04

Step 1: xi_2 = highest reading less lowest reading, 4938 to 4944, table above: 0.57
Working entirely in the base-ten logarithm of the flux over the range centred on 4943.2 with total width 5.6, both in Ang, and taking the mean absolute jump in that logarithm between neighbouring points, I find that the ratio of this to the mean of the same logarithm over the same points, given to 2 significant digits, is 0.0024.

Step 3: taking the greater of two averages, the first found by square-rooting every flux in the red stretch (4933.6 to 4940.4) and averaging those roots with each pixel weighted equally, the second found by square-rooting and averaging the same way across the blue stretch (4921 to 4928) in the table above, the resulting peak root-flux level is 4.89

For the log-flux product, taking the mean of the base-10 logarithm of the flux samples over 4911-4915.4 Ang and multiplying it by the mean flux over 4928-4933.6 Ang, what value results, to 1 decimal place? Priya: 32.9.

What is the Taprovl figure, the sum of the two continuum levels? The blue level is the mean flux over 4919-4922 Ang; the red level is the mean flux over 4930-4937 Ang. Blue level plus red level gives 46.8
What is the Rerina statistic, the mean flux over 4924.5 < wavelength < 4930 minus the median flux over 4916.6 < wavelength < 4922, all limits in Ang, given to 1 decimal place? 1.7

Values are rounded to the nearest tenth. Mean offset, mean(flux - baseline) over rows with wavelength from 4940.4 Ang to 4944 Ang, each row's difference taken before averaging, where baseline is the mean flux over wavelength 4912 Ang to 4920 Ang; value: -0.1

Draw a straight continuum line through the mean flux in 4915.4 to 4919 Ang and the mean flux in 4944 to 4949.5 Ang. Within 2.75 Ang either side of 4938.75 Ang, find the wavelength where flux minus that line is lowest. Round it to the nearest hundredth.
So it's 4940.98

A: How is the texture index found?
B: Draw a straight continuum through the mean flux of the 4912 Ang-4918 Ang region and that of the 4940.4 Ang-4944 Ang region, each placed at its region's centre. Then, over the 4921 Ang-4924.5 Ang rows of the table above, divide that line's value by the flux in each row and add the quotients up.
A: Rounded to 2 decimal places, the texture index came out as 2.83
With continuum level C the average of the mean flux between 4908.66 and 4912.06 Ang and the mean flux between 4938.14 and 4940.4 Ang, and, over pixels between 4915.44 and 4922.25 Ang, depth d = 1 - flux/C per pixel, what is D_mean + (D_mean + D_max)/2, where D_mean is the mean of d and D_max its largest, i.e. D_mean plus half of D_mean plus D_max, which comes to 0.08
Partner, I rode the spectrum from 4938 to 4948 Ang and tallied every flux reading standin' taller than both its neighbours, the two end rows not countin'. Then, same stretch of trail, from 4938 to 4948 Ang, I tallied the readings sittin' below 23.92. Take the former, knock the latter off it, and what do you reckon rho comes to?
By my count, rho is -8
